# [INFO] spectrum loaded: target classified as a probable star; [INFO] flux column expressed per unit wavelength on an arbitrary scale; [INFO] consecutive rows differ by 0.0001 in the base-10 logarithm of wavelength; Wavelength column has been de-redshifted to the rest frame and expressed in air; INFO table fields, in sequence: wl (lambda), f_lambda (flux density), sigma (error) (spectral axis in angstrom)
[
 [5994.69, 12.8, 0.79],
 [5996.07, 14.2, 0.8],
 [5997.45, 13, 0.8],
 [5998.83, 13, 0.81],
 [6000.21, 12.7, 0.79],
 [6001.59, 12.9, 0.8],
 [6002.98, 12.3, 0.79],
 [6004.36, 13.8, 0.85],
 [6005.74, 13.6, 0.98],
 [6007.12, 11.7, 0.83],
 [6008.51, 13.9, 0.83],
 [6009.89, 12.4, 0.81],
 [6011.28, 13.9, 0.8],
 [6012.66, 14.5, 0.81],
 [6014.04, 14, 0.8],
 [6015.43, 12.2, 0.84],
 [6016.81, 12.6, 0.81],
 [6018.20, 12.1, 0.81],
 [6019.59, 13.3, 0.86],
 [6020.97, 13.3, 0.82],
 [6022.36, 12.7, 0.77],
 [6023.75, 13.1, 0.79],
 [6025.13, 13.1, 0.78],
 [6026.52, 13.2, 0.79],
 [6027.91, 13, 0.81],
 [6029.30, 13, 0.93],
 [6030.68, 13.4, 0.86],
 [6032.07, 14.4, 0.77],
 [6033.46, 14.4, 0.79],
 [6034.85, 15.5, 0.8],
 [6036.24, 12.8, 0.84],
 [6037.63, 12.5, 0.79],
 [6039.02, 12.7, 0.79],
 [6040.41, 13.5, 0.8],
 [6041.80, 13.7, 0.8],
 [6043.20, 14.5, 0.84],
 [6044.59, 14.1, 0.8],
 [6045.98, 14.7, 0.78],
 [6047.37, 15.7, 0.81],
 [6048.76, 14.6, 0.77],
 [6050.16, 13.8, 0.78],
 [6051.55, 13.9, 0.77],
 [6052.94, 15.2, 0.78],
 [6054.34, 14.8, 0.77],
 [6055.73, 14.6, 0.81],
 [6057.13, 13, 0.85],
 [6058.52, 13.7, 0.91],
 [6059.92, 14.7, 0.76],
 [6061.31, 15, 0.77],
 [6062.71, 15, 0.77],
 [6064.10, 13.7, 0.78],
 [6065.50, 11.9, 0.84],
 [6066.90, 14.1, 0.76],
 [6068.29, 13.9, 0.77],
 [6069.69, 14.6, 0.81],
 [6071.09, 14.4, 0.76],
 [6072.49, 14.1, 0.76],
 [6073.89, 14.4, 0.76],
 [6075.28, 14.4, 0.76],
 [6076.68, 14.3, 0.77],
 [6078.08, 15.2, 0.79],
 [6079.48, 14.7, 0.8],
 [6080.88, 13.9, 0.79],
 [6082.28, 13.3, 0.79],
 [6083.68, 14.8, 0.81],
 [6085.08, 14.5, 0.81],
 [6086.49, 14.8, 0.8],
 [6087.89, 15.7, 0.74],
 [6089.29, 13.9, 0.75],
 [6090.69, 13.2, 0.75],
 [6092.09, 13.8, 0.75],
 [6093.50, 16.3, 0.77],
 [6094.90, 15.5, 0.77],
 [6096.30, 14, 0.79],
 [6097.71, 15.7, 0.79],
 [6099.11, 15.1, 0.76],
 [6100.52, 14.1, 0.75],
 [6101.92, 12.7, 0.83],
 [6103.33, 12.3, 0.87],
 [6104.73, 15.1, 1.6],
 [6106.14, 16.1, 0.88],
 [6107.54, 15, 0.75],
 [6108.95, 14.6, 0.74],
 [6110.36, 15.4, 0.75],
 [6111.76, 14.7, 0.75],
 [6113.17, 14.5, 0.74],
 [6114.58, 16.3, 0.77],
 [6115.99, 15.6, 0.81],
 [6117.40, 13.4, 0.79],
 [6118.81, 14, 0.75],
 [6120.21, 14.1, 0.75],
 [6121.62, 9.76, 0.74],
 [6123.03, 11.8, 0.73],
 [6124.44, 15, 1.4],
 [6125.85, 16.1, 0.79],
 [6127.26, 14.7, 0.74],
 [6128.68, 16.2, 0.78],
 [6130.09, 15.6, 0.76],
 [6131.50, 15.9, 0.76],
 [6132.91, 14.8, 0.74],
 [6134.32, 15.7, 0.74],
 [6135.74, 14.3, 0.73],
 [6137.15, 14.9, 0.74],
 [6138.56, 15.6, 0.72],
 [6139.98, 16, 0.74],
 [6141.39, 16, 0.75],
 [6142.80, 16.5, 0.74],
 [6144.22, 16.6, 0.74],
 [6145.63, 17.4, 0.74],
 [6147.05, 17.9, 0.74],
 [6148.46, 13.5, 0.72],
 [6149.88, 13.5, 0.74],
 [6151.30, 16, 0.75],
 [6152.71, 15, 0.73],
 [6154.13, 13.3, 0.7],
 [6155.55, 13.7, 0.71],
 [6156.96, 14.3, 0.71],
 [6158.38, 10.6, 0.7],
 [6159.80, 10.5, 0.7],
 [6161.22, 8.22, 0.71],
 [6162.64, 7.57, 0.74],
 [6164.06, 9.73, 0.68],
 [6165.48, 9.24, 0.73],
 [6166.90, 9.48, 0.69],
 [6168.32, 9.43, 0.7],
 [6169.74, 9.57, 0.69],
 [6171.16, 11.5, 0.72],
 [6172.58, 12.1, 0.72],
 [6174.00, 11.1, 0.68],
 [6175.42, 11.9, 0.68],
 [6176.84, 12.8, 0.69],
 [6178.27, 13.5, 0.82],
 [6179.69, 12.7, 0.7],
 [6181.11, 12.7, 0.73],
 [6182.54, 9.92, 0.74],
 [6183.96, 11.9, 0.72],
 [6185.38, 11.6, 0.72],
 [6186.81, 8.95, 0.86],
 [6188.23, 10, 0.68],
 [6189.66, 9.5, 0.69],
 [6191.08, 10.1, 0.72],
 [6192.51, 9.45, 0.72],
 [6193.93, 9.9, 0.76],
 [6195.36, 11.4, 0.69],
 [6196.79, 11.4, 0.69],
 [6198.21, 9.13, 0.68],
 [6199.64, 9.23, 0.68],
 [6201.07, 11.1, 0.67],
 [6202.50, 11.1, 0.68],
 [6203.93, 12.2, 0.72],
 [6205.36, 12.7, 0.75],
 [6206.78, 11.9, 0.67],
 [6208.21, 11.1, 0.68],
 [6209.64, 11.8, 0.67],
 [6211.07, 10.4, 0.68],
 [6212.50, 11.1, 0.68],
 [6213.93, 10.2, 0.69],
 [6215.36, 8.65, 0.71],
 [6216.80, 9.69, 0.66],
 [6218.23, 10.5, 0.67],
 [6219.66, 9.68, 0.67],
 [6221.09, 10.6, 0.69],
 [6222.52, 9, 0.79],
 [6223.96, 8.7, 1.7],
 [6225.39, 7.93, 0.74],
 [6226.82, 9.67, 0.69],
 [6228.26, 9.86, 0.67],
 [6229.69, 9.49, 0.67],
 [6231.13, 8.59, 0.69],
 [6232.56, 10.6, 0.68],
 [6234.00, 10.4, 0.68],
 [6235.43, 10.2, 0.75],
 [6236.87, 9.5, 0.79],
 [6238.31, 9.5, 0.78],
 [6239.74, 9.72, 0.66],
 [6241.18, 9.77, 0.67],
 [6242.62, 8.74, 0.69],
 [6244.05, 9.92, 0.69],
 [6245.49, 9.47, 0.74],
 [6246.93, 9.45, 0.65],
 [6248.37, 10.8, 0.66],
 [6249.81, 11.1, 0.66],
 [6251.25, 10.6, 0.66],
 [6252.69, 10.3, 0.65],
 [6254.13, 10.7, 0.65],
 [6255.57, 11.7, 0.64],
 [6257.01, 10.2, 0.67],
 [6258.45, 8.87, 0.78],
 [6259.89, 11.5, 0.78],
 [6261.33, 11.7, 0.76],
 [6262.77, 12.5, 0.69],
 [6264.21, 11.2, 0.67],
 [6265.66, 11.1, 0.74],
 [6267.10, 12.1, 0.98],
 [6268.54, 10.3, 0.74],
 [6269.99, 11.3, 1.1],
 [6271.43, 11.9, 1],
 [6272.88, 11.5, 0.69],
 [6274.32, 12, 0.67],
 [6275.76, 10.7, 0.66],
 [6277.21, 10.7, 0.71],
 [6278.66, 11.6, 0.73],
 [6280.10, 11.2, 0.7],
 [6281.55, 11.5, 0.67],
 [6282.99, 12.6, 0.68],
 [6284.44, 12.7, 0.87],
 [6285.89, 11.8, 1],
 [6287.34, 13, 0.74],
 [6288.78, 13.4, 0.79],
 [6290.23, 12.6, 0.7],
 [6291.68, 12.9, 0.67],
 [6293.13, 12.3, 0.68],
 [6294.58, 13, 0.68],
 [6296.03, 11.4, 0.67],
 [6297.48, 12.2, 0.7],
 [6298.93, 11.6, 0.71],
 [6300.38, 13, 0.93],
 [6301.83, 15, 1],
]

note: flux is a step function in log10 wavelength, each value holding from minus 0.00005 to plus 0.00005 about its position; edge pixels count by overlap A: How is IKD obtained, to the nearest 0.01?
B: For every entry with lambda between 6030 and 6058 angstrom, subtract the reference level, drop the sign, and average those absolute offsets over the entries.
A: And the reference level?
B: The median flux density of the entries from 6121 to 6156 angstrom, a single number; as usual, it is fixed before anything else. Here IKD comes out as 1.52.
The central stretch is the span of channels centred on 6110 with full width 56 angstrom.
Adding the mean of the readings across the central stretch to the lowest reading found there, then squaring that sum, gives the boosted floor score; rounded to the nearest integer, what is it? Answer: 593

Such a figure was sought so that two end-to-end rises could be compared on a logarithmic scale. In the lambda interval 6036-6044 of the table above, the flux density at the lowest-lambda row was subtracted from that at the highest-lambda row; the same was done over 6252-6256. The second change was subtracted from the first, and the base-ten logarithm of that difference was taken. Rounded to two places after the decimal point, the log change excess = -0.52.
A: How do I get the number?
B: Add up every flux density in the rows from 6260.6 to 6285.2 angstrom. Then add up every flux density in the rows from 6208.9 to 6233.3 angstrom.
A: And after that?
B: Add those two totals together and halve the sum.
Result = 182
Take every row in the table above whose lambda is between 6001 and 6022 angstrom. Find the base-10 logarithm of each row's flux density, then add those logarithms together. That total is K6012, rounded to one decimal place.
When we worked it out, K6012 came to 16.7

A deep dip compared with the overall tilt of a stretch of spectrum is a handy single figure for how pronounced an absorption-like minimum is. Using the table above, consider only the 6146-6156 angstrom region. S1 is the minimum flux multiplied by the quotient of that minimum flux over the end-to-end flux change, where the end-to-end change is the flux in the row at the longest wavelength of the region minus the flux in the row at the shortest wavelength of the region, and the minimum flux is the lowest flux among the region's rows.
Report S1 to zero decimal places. -42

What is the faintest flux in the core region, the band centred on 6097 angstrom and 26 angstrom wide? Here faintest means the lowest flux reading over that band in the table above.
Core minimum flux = 12.3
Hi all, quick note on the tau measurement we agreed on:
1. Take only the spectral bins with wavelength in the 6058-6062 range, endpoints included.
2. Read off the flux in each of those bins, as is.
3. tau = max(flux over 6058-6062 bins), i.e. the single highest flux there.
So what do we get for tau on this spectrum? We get 15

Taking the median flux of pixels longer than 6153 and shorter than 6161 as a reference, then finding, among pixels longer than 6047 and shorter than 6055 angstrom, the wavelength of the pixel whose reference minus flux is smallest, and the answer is 6047.37 angstrom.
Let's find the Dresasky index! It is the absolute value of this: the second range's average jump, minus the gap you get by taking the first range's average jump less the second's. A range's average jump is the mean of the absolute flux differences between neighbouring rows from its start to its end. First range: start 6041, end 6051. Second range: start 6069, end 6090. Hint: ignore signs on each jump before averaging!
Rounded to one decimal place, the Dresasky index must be 0.4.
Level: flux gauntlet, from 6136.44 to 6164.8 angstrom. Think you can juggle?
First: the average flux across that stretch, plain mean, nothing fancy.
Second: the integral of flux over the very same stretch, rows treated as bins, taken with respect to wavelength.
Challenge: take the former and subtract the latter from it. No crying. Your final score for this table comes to -378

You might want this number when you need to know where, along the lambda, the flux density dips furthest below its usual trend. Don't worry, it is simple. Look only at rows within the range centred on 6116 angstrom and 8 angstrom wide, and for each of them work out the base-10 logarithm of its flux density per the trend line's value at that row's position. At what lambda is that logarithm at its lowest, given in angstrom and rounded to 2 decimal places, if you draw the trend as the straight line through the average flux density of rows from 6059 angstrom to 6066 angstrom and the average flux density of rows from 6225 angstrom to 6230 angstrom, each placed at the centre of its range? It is 6117.40 angstrom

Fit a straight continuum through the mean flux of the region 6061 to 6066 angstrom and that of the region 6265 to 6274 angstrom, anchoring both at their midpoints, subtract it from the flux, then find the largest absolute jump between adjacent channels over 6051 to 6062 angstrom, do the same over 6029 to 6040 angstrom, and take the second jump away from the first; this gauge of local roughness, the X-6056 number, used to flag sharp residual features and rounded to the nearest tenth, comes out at -1.1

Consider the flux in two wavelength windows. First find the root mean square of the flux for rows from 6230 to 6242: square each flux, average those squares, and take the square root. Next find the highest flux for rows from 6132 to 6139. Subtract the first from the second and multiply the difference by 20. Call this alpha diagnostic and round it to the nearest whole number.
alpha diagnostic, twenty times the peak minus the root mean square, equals 118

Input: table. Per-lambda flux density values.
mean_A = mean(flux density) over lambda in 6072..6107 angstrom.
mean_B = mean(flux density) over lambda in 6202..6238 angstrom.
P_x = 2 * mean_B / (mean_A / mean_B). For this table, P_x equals 14.4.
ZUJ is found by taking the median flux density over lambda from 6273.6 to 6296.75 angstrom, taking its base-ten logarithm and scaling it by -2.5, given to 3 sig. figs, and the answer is -2.71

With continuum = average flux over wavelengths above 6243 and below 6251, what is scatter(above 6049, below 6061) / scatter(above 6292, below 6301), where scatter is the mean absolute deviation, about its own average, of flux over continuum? 1.2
